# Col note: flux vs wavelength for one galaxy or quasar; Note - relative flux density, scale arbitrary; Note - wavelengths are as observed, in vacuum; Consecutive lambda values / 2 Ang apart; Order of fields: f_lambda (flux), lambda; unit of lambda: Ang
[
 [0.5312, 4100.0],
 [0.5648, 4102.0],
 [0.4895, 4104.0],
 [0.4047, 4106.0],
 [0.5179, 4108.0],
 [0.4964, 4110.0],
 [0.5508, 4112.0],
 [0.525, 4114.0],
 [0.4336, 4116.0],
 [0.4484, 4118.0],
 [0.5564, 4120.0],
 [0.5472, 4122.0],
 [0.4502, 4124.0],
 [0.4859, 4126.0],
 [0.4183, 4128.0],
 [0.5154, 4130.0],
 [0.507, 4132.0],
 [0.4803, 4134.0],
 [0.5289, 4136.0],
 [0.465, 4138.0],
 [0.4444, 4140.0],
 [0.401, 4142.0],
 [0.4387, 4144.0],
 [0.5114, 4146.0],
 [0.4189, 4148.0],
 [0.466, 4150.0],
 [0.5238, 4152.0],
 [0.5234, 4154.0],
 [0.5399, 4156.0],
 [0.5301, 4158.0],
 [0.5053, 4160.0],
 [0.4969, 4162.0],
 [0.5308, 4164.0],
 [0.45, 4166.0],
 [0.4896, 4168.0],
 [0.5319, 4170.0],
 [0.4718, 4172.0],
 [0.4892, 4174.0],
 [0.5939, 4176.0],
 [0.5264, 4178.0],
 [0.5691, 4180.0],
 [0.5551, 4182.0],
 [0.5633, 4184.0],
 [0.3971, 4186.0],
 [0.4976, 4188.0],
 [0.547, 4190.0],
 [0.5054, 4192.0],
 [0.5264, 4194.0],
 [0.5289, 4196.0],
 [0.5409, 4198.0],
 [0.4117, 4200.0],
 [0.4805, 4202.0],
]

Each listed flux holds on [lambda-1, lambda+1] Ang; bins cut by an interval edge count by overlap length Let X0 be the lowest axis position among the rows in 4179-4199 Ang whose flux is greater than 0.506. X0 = 4180.0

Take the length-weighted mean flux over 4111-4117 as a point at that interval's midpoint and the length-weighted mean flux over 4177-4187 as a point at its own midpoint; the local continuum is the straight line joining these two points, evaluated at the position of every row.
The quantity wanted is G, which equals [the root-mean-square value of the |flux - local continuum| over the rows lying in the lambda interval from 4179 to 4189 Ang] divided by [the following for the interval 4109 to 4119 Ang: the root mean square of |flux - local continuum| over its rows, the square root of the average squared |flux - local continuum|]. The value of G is 1.4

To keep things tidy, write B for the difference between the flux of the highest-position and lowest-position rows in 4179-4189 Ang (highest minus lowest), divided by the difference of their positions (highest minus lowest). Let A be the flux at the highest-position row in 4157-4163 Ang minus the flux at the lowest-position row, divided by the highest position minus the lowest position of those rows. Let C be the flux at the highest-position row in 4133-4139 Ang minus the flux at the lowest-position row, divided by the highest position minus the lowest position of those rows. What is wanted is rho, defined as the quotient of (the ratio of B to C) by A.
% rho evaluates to -282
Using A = -0.008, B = -0.009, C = -0.0038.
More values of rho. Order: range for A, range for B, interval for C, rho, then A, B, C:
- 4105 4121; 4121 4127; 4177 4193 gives 943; 0.011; -0.015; -0.0015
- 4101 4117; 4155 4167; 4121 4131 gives -241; -0.009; -0.009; -0.0040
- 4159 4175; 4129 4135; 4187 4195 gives 1590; -0.001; -0.009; 0.0048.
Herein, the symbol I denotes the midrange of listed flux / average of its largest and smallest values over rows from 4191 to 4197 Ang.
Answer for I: 0.517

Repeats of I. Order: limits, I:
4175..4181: 0.560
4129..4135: 0.498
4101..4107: 0.485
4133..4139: 0.497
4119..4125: 0.503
